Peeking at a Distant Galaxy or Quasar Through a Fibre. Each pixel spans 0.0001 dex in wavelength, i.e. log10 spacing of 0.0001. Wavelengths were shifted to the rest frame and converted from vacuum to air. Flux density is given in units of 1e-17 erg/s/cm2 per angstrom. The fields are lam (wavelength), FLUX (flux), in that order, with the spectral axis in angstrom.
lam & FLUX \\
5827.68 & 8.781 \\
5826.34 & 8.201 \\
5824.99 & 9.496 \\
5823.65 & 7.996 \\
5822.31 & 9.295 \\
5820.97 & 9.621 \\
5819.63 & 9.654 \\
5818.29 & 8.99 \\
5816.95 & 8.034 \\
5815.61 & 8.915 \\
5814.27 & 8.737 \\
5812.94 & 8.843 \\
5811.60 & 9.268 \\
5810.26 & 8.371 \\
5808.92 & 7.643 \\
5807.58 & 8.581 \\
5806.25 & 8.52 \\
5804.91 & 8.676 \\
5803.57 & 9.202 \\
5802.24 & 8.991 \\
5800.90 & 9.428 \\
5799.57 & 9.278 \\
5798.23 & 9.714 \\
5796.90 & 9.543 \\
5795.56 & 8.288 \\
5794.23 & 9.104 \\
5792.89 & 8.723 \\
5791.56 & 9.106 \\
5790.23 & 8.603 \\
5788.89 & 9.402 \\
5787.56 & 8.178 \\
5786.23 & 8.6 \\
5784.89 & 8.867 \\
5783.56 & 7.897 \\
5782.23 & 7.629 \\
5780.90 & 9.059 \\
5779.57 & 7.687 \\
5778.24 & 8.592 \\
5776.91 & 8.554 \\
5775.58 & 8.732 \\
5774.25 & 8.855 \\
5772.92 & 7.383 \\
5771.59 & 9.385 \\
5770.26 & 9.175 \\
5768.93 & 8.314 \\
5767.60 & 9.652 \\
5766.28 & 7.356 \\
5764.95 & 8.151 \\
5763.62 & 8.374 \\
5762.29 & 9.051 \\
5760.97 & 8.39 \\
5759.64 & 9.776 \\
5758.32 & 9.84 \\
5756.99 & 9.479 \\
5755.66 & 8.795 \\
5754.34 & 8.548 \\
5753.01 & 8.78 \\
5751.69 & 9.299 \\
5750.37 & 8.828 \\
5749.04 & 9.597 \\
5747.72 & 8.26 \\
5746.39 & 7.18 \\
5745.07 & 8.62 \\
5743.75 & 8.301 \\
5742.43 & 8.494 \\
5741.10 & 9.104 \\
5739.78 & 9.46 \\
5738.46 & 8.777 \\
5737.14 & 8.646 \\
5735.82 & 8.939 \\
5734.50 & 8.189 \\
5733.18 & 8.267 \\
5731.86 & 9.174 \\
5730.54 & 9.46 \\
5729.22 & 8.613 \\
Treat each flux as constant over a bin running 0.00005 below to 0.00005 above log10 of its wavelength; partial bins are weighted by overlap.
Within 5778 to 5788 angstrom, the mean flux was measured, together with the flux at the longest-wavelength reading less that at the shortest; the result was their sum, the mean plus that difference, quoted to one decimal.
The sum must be 7.9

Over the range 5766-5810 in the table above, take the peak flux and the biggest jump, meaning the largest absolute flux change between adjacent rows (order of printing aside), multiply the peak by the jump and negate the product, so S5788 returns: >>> -22.3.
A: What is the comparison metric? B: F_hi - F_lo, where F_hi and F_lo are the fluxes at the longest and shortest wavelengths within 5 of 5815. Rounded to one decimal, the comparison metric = 1.3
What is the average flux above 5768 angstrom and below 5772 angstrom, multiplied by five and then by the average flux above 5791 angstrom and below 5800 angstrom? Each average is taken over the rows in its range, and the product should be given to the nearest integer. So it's 408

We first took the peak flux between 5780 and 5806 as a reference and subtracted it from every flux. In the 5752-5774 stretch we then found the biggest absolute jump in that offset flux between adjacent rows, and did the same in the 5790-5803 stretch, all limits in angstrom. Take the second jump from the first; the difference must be 1.0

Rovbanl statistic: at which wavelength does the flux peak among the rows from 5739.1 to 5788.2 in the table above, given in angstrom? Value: 5758.32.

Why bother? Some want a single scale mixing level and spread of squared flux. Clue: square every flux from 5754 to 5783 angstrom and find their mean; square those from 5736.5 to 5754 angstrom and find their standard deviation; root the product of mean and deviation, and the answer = 28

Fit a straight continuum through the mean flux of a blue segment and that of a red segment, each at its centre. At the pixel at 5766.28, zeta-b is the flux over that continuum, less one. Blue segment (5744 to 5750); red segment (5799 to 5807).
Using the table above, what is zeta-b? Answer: -0.15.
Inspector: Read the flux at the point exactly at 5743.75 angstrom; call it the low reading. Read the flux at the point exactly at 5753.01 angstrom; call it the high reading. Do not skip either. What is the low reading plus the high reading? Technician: 17.1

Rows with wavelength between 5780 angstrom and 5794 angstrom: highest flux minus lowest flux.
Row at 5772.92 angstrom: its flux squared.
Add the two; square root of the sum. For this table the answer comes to 7.5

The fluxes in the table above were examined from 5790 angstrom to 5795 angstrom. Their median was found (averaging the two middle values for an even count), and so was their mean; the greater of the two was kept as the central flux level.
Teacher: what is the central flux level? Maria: 8.9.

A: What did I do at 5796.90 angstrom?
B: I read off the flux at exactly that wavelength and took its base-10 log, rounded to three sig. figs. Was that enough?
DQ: 0.980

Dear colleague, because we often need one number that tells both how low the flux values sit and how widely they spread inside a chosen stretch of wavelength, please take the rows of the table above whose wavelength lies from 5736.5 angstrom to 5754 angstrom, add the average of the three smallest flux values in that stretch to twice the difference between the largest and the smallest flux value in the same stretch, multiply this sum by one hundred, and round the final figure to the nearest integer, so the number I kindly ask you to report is 1275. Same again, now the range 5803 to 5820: 1204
